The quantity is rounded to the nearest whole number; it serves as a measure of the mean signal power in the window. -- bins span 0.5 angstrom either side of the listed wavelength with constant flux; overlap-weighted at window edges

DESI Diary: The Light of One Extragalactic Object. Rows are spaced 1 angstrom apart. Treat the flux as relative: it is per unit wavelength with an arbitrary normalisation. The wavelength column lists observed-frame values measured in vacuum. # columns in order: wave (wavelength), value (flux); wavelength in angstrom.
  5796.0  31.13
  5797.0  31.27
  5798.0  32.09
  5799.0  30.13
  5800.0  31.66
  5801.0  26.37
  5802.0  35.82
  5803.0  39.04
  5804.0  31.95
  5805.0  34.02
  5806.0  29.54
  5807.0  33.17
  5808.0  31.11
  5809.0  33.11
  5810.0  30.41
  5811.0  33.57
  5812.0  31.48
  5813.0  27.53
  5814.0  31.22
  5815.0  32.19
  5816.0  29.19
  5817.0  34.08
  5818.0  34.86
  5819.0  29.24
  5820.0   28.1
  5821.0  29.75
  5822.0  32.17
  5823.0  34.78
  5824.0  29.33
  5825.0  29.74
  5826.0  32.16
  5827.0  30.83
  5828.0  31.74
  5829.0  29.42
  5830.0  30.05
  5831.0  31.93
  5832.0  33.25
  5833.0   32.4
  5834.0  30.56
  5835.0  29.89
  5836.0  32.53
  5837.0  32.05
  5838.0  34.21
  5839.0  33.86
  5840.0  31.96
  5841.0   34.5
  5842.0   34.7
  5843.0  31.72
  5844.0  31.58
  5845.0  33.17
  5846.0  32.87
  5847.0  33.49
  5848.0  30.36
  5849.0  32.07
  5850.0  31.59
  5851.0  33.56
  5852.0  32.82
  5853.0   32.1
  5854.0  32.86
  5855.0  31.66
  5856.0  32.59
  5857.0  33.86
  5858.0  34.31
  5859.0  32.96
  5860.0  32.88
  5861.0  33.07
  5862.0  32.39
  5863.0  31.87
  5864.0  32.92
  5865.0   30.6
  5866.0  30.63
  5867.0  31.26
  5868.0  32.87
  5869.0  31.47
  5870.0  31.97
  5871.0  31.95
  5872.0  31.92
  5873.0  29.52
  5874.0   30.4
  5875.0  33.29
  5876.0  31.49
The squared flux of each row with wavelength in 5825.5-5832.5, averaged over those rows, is 984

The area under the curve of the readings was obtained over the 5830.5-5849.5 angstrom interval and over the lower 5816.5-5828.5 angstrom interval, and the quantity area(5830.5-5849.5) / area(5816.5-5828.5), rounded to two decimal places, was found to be 1.64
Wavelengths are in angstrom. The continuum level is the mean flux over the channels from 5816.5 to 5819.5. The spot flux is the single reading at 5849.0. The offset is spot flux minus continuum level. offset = -0.7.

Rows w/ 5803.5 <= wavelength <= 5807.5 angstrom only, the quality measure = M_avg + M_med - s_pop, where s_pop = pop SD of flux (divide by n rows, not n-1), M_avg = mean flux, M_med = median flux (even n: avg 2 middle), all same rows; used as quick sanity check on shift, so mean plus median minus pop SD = 63.0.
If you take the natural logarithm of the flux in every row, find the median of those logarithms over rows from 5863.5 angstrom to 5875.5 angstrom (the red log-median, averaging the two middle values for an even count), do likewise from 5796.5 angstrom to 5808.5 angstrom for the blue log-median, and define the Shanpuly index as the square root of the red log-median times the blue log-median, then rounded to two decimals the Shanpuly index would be 3.46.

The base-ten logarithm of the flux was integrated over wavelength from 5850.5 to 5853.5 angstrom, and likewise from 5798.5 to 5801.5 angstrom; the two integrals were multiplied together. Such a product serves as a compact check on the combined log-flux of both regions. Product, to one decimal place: 20.0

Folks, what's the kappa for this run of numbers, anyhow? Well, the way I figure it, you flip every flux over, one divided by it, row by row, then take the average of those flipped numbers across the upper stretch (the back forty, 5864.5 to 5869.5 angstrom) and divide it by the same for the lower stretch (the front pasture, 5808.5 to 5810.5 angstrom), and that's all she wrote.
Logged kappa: 1.011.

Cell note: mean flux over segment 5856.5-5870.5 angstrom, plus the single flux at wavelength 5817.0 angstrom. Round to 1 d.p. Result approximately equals 66.4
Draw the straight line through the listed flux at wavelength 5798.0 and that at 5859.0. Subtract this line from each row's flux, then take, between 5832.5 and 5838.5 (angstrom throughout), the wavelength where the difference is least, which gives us 5835.0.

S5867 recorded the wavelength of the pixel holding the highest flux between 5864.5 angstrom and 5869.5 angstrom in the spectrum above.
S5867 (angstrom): 5868.0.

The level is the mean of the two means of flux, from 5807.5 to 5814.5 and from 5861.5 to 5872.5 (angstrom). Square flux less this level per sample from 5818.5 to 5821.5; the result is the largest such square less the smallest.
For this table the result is 9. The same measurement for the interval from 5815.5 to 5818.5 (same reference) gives 6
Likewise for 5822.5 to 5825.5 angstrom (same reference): 8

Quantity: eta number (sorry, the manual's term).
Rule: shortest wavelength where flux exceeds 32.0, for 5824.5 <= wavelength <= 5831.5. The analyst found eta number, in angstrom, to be 5826.0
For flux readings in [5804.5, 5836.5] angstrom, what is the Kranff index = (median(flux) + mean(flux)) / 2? 31.35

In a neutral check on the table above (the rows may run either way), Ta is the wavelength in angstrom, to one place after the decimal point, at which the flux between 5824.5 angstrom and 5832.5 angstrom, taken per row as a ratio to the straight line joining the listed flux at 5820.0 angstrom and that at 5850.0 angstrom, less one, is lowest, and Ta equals 5829.0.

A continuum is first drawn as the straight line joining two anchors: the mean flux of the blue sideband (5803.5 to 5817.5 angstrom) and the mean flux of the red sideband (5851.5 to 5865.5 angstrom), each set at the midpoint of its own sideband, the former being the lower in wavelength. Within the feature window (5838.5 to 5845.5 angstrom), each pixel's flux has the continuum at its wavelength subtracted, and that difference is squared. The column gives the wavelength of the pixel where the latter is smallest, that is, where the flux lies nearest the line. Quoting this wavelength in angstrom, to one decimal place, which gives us 5840.0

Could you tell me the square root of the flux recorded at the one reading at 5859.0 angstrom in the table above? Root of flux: 5.74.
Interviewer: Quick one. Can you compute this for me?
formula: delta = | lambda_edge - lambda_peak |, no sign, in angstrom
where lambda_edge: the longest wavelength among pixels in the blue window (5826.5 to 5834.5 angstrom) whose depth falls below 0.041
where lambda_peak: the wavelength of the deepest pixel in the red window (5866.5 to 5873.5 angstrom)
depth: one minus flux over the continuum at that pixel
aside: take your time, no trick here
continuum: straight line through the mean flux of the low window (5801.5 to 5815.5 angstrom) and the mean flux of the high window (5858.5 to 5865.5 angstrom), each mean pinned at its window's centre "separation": 40 angstrom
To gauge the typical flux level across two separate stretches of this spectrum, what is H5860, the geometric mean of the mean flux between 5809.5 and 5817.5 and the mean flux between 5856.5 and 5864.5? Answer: 32.1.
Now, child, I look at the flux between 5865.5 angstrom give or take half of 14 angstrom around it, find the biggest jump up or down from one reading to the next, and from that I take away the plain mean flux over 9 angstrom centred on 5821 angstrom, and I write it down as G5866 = -29.0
